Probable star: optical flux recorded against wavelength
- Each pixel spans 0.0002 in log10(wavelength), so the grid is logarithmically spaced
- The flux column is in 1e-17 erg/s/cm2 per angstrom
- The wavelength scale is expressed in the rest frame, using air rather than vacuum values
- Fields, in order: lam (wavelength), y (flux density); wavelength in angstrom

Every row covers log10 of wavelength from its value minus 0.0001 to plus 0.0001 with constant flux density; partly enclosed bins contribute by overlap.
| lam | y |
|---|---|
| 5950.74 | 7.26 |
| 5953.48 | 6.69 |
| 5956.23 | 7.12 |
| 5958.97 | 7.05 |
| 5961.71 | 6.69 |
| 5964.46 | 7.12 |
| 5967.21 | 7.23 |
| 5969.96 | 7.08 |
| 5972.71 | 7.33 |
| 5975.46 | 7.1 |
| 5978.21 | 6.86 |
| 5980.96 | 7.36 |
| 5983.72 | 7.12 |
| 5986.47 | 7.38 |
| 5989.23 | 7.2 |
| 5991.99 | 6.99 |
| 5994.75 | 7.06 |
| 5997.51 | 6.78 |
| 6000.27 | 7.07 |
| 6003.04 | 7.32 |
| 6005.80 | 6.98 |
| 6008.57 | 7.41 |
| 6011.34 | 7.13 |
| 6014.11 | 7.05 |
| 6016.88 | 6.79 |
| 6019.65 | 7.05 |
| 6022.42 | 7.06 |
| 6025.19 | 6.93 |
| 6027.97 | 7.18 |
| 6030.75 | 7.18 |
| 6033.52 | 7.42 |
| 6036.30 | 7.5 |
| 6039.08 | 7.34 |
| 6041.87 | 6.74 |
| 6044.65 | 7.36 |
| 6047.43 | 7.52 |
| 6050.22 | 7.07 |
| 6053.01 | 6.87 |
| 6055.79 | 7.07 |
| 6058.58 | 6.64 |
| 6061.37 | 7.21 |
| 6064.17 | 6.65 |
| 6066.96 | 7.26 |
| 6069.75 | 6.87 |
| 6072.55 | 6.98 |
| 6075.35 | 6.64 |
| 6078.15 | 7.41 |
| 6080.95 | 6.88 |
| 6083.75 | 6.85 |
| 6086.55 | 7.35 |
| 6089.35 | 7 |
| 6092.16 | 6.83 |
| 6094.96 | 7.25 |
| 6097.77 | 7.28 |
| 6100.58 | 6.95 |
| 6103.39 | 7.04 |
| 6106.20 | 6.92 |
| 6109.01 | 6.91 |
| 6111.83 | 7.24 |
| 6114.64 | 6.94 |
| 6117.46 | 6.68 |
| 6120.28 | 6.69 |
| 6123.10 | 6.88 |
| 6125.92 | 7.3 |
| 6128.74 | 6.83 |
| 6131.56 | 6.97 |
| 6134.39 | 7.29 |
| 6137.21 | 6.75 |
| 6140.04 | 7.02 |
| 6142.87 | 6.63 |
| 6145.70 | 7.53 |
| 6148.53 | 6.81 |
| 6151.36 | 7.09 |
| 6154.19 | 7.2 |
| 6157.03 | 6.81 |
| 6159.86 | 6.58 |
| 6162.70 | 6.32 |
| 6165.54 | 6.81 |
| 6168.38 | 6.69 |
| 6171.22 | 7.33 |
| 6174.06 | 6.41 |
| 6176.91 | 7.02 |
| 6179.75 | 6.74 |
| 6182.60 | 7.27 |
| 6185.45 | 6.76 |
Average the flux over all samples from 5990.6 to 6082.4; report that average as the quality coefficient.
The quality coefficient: 7.07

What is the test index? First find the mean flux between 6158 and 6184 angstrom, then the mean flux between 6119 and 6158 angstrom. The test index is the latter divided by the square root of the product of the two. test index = 1.01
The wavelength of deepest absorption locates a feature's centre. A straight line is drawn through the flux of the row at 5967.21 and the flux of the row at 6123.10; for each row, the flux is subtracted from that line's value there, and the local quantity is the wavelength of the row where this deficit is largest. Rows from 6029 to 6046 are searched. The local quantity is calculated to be 6041.87 angstrom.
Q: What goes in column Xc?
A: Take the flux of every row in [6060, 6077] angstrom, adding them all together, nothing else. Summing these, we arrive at 41.6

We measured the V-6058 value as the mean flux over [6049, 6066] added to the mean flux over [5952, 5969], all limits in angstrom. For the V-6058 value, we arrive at 13.9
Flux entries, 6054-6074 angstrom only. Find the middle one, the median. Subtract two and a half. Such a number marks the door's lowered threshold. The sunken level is 4.48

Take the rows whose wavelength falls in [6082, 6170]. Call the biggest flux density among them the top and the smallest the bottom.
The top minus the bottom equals 1.2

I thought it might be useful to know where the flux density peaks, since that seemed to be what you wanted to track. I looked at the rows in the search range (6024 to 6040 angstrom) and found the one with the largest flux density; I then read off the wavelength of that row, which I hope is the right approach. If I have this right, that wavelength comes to 6036.30 angstrom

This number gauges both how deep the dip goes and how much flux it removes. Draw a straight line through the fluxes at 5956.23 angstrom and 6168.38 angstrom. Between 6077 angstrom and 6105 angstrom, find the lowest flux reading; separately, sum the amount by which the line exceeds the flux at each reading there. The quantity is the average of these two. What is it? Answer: 2.2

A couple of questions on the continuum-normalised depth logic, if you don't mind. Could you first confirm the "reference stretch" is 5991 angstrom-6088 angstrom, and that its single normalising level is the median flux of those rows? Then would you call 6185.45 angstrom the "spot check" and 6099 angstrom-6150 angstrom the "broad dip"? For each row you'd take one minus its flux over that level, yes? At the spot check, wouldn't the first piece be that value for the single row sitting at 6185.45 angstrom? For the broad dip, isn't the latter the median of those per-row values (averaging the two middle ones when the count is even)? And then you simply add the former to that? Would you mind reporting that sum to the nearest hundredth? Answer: 0.06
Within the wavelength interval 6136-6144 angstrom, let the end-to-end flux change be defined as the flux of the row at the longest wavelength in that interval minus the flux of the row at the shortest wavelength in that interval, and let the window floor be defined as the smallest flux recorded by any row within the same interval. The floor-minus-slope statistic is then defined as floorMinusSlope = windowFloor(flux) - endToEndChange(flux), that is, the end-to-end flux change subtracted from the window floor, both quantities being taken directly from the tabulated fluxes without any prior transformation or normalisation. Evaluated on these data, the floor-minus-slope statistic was 6.75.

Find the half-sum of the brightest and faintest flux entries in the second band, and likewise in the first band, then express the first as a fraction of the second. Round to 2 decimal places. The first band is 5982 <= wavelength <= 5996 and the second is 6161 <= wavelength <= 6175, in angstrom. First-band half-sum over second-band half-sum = 1.05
